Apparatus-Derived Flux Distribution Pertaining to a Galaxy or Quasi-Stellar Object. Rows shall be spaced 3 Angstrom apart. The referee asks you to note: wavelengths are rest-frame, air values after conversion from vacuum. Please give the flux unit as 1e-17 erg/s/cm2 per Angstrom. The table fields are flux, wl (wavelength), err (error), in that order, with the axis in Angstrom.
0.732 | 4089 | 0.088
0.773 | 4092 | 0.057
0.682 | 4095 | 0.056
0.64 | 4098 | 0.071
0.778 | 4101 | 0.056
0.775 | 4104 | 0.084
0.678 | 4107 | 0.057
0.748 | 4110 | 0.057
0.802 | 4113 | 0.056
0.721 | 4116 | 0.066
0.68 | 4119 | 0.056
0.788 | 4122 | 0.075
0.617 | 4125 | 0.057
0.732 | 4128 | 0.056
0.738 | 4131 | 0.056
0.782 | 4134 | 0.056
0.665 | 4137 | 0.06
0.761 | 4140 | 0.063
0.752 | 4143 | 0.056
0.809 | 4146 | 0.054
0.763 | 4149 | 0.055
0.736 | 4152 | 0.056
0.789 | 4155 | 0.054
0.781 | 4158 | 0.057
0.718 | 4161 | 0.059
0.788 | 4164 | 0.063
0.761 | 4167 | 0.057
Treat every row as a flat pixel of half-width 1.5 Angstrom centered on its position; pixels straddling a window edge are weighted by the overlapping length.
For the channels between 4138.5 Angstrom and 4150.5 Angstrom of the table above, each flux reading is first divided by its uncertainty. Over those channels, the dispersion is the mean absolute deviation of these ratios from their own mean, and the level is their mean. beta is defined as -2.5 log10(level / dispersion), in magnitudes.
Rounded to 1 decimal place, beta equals -3.0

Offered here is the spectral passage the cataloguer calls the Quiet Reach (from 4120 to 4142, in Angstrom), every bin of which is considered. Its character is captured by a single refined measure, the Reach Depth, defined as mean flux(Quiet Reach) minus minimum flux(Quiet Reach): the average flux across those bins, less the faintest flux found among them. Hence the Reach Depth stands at 0.109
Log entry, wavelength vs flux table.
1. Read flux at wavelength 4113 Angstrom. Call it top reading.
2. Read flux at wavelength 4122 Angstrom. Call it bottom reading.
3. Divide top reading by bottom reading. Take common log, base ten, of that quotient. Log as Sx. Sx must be 0.01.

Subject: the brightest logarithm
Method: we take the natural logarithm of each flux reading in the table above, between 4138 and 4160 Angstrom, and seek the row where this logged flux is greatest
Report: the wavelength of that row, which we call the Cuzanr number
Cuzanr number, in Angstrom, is 4146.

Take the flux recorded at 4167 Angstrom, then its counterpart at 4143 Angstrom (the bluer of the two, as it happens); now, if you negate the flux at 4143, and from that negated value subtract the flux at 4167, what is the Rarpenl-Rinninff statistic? -1.51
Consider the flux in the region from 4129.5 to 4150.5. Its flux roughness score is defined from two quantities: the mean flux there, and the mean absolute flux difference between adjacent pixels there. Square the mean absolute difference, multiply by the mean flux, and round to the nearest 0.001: 0.003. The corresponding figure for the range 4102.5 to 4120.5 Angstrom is 0.003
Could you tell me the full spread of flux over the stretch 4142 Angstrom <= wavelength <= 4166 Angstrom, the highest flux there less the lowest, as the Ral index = 0.091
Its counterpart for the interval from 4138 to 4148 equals 0.057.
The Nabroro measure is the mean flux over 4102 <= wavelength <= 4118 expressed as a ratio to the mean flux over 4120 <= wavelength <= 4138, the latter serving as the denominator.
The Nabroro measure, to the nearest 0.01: 1.03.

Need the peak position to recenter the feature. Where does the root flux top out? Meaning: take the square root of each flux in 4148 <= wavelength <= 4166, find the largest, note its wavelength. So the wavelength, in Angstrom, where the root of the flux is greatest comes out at 4155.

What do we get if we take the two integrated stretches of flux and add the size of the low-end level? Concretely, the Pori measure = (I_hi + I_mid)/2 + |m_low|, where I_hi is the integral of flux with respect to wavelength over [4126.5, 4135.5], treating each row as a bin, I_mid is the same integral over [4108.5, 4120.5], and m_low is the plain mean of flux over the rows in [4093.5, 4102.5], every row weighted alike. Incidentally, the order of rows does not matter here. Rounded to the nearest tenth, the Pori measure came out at 8.5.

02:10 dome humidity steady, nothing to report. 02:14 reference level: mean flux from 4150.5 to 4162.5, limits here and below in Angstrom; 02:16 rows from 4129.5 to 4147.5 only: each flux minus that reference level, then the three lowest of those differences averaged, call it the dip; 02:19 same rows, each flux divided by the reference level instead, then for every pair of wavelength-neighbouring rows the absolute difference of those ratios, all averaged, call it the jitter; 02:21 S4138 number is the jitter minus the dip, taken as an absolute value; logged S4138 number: 0.12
